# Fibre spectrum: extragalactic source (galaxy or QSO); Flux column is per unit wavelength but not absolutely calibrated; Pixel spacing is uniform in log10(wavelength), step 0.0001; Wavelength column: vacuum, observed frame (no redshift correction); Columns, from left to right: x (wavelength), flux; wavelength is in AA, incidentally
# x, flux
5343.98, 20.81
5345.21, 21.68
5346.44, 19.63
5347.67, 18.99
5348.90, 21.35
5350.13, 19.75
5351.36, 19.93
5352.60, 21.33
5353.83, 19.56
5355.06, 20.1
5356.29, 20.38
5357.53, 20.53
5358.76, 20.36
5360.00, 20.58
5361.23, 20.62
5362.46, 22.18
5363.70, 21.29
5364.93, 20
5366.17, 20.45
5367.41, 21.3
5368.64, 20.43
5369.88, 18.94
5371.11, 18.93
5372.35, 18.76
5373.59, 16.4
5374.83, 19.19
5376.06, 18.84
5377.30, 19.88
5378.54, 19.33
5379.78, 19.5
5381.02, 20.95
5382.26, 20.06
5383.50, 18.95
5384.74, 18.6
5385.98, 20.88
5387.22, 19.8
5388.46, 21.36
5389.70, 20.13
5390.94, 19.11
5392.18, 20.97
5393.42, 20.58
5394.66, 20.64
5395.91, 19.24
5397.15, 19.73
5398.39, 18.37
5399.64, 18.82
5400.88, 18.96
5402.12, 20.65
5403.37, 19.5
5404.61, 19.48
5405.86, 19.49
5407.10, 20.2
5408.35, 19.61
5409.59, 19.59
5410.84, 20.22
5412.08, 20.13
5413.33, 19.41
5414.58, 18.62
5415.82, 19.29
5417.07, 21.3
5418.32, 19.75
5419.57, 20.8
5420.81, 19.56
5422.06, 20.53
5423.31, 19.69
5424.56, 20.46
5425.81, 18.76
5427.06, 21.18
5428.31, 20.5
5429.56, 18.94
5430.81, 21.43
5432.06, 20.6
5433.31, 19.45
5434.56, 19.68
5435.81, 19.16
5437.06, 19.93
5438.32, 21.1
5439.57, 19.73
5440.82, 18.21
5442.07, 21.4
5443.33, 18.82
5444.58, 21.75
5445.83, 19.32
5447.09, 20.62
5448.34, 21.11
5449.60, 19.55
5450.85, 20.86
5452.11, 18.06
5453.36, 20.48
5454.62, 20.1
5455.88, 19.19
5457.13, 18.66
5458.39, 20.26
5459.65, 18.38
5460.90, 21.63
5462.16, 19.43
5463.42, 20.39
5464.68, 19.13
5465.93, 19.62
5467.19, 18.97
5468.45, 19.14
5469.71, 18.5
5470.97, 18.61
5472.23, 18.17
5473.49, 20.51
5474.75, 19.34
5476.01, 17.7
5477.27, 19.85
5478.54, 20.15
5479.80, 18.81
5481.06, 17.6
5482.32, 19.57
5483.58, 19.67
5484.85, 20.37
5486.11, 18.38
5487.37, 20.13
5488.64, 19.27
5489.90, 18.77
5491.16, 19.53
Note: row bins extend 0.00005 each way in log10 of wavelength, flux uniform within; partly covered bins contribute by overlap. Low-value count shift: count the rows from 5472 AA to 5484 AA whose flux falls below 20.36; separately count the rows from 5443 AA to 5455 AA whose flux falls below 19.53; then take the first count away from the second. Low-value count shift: -6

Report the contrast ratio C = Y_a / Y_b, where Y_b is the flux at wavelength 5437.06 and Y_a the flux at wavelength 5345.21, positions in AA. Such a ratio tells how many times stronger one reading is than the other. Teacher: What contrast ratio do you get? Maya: 1.09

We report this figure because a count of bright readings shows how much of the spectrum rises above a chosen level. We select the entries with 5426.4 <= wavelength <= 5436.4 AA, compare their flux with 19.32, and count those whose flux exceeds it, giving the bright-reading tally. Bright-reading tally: 6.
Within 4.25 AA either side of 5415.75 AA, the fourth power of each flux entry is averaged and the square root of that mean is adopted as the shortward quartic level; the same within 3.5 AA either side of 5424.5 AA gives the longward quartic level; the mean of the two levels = 403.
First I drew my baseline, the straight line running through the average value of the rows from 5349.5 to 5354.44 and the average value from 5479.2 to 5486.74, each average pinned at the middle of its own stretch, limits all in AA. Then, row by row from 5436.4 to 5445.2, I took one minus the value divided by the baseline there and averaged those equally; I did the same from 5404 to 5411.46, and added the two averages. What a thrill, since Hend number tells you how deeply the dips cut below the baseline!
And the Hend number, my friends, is -0.04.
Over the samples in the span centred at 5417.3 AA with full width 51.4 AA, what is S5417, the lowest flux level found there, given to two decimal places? 18.21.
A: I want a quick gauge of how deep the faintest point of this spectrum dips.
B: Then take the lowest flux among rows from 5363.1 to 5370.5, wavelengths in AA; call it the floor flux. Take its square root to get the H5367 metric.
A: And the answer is 4.35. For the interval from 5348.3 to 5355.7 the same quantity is 4.42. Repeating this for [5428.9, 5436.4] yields 4.35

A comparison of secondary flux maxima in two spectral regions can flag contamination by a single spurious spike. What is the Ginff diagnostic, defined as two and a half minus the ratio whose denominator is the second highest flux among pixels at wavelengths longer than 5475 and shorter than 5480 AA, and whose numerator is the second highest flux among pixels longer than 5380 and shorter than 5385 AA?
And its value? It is 1.49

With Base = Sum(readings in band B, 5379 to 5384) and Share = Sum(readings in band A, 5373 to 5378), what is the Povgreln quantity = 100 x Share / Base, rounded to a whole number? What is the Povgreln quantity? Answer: 94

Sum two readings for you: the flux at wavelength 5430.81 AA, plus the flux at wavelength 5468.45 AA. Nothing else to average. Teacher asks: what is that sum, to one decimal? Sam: 40.6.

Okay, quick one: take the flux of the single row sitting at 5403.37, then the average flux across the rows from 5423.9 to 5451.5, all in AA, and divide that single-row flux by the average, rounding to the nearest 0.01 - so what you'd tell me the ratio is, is 0.97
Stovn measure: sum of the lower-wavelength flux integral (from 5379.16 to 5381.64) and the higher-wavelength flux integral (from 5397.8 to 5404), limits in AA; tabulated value 170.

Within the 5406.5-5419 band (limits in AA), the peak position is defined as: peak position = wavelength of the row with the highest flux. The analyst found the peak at 5417.07 AA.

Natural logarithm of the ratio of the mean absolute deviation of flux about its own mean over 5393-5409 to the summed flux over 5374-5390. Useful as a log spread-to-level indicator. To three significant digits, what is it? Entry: -6.14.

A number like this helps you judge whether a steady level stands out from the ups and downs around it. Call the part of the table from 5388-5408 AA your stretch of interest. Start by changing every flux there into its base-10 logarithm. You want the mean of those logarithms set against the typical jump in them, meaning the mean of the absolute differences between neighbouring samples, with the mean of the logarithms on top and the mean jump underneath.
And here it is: 74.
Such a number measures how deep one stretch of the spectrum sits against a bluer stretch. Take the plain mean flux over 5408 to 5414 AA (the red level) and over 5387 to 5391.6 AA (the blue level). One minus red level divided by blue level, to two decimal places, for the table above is 0.02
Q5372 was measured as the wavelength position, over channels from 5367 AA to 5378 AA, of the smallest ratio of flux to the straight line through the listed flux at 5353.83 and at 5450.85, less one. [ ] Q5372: 5373.59 AA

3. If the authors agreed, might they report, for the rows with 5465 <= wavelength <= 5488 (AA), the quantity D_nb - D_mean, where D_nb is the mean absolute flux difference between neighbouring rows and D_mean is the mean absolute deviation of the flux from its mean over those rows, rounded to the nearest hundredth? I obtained 0.36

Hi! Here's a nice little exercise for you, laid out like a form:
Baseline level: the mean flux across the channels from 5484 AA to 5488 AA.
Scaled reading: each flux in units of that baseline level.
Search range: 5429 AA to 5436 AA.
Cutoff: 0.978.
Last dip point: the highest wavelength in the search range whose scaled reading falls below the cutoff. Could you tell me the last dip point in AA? 5435.81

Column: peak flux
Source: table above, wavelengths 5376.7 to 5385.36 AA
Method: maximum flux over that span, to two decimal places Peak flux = 20.95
